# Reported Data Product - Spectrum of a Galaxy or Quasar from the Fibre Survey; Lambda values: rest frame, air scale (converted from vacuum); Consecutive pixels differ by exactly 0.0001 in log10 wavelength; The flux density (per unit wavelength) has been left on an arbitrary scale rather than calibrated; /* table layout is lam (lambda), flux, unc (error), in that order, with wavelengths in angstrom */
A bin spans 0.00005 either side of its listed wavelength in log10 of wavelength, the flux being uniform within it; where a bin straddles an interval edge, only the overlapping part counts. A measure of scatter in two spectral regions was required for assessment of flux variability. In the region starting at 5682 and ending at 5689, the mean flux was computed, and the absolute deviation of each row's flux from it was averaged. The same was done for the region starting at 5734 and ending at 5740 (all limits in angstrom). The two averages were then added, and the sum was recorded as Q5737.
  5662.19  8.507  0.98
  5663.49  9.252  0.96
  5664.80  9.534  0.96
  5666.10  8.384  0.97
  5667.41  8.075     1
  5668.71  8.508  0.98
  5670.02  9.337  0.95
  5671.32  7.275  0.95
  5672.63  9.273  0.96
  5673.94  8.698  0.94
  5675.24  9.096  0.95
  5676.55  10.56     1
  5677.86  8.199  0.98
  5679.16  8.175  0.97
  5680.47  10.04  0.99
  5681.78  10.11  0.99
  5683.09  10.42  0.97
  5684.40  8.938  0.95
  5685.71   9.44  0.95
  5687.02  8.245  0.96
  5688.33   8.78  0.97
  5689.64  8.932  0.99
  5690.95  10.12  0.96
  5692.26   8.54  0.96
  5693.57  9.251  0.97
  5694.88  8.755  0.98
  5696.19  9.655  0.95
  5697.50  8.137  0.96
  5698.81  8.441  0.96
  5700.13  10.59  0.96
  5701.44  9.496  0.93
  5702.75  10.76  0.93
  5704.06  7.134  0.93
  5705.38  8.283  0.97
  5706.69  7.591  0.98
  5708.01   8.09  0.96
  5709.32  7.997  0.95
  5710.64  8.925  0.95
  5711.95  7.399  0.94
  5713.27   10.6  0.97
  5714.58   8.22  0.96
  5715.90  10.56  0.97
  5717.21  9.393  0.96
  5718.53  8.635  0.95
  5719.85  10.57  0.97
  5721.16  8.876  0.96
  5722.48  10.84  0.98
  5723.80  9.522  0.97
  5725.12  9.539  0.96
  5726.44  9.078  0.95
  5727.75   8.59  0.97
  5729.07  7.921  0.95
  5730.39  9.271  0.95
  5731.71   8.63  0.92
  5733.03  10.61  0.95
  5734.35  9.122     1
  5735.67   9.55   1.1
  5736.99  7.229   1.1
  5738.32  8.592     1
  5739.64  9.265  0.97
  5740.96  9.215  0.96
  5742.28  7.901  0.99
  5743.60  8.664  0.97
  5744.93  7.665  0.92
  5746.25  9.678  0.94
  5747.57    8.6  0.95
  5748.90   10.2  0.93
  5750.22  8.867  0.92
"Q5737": 1.29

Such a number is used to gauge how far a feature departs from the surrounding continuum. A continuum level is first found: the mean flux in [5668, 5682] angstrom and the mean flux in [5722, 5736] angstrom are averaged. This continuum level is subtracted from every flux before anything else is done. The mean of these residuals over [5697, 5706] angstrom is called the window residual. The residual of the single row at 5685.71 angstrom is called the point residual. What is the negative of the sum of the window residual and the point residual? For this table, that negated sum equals -0.1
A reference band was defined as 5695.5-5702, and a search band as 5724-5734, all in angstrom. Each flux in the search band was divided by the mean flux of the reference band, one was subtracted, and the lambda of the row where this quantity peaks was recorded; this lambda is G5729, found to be 5733.03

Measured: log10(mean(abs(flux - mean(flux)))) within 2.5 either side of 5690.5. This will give -0.29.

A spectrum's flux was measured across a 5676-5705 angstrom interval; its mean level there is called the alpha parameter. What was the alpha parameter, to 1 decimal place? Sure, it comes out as 9.2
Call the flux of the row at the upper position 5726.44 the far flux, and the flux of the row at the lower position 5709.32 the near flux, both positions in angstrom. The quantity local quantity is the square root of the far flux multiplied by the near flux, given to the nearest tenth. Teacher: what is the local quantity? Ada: 8.5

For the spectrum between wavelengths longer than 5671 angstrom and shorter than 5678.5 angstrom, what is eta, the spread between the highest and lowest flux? 3.3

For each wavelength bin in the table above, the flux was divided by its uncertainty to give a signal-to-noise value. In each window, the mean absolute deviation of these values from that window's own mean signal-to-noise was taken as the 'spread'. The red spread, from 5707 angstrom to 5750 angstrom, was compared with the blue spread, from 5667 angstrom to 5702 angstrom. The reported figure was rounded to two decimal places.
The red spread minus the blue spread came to 0.10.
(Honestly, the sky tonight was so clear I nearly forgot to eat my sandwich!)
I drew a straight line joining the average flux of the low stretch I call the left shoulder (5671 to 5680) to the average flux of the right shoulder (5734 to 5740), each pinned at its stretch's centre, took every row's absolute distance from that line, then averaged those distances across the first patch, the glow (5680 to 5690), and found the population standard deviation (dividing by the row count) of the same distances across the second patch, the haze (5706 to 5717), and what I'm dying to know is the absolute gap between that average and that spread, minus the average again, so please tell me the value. -0.57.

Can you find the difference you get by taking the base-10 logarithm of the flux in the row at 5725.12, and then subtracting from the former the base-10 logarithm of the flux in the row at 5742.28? 0.08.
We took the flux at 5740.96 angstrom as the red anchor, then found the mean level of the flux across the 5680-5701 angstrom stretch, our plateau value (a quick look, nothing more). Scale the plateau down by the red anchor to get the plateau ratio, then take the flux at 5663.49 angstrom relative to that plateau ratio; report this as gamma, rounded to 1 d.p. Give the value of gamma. 9.2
